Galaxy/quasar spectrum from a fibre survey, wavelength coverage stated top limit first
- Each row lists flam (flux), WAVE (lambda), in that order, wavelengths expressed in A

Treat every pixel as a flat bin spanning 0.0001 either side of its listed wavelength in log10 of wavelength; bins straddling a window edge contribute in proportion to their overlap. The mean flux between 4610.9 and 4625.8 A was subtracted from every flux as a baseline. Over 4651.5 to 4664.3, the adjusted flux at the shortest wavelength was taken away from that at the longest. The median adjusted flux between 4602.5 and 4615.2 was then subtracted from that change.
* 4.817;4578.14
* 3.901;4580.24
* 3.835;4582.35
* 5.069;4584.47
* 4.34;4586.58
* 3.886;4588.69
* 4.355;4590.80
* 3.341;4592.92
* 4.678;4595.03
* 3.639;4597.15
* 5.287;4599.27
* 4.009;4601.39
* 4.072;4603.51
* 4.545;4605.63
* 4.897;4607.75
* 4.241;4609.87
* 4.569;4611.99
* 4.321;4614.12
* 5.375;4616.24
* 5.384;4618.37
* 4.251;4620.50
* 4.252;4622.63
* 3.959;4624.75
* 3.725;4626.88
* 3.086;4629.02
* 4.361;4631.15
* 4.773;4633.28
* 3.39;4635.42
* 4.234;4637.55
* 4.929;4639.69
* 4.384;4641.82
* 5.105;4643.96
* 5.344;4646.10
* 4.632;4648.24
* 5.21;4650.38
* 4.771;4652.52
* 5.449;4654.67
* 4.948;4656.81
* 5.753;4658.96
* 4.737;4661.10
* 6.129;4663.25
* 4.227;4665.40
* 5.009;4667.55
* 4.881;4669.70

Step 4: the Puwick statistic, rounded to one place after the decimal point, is 1.5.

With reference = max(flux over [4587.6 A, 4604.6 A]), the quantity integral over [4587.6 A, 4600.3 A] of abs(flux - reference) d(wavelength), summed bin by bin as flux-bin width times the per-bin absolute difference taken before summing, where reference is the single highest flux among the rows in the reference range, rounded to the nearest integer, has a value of 14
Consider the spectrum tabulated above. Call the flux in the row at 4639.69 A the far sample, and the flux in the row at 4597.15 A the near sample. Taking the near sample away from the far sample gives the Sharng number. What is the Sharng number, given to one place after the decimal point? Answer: 1.3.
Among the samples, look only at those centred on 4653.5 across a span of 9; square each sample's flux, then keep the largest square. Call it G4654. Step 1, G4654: 30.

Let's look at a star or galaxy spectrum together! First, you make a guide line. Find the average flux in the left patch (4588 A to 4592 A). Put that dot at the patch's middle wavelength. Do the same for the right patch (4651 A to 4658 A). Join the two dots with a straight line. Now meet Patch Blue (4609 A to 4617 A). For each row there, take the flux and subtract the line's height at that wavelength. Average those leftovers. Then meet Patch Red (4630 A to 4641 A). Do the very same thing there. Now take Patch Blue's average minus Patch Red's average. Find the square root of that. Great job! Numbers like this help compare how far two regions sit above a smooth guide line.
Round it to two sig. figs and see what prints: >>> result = 0.78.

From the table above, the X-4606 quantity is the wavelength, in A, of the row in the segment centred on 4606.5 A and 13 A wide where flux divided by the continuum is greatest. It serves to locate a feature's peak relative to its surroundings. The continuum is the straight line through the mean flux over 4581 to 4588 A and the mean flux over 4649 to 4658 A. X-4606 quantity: 4607.75 A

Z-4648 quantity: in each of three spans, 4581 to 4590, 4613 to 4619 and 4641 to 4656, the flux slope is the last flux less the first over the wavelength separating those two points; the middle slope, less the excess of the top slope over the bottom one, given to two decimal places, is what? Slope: 0.18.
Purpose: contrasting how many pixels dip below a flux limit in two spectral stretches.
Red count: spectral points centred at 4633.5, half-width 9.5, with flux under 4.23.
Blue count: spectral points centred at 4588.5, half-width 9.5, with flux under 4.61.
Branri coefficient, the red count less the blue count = -3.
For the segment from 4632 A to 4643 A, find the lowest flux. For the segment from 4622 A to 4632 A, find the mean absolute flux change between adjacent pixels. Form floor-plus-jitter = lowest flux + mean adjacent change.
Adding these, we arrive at 4.0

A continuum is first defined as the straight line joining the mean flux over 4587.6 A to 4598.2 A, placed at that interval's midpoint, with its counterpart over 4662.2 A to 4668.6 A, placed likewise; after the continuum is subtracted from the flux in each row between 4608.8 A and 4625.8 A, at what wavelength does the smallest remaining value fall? 4624.75 A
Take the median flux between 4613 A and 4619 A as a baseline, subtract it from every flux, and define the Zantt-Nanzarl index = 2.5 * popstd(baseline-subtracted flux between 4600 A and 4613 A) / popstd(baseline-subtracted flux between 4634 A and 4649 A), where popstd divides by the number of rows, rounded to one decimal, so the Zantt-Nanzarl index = 1.3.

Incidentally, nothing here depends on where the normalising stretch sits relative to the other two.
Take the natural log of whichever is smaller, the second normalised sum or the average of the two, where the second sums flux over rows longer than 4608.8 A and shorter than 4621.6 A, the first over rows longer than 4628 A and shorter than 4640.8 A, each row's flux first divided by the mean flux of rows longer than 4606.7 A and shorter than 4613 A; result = 1.76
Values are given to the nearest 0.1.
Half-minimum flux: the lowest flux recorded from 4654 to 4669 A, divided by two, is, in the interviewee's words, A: 2.1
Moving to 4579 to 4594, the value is 1.7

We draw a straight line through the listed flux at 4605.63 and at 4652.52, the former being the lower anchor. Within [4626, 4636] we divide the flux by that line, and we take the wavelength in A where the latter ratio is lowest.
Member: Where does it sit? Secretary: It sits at 4629.02 A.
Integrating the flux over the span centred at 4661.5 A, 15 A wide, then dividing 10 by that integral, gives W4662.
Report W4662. 0.13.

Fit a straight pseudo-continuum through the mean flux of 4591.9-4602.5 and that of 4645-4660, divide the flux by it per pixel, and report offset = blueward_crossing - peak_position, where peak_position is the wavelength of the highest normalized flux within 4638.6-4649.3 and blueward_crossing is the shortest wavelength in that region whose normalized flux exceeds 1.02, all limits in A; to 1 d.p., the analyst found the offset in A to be 0.0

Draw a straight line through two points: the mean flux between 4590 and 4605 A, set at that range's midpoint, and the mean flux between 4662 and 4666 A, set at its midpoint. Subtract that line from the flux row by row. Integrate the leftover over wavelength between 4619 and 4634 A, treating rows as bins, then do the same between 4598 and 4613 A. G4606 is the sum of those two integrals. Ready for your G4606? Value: -6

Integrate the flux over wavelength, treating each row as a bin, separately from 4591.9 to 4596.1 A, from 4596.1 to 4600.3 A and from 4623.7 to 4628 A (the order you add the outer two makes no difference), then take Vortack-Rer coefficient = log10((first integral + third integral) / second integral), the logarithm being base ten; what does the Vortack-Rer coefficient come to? 0.25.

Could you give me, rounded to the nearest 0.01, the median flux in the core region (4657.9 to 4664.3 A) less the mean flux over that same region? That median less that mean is 0.21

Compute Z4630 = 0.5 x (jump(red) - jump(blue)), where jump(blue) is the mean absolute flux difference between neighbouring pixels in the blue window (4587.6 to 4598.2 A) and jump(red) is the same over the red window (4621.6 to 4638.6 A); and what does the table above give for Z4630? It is -0.12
